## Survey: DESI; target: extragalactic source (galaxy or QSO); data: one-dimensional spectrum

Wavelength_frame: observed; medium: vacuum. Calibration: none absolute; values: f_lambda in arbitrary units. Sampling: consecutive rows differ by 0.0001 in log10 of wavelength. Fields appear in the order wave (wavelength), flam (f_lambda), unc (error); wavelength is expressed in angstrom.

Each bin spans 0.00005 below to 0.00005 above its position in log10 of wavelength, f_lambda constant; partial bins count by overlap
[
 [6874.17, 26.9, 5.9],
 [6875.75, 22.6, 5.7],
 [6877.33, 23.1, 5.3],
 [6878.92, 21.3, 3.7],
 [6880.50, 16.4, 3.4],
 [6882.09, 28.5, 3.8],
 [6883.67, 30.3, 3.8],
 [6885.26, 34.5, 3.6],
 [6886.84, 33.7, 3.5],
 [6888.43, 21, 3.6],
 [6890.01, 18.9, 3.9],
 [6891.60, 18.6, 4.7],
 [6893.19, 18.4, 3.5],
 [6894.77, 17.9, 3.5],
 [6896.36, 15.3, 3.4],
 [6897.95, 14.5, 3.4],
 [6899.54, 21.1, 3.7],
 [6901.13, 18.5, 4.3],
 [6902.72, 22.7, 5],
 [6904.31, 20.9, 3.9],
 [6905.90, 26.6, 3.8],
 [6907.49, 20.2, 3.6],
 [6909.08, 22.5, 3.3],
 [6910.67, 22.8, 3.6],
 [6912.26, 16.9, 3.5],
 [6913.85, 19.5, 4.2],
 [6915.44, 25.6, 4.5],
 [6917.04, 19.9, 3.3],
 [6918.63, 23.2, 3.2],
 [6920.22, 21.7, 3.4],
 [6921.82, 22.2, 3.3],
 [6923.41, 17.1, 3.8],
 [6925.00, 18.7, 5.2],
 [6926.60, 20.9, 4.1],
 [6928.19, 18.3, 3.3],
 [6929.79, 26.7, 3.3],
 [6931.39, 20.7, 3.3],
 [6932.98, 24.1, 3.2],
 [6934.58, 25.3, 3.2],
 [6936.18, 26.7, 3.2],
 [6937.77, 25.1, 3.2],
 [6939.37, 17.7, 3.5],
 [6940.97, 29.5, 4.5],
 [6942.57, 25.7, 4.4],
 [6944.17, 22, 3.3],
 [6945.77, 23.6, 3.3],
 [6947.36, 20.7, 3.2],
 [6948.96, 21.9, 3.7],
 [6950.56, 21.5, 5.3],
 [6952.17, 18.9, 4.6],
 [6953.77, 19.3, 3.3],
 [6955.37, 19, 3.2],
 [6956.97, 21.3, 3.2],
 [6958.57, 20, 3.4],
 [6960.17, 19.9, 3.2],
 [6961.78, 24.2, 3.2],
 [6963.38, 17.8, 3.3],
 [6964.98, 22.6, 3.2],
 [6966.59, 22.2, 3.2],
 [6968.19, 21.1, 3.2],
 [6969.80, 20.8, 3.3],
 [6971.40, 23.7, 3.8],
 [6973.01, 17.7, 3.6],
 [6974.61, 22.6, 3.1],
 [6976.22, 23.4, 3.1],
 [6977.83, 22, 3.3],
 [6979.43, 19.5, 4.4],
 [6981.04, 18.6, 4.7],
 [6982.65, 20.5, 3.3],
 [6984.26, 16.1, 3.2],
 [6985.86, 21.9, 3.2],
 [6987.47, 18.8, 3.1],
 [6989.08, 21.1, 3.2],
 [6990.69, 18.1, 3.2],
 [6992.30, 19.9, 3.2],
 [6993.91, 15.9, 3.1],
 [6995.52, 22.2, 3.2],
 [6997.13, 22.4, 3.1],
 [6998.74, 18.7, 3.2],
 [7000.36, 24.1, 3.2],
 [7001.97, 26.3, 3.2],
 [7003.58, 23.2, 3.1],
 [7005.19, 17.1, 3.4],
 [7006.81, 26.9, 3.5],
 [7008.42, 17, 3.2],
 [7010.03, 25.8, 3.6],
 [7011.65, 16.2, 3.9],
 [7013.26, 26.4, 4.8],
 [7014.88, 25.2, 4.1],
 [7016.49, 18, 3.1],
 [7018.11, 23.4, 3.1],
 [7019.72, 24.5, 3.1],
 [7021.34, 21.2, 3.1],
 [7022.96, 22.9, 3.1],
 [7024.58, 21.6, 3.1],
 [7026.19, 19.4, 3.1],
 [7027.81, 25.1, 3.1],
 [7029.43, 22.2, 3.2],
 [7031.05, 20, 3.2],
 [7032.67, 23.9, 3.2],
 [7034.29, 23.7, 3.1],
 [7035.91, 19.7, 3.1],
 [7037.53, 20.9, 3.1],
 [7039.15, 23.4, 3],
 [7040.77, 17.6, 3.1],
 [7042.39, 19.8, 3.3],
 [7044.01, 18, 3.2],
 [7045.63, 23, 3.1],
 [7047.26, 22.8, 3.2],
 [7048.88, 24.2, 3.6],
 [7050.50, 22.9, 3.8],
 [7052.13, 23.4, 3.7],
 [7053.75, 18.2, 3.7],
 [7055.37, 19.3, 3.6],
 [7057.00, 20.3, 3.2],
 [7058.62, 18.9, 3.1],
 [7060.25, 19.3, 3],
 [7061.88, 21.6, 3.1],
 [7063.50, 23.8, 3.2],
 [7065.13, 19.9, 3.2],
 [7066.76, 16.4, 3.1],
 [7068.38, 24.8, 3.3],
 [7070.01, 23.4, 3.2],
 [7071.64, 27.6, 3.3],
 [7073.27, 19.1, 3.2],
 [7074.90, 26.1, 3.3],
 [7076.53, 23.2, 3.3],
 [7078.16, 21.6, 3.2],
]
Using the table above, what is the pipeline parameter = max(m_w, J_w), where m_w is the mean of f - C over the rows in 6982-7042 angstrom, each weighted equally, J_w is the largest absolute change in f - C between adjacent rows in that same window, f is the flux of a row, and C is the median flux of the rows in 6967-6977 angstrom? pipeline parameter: 10.2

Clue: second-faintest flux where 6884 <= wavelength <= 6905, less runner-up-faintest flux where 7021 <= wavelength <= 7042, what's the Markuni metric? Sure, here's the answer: -4.1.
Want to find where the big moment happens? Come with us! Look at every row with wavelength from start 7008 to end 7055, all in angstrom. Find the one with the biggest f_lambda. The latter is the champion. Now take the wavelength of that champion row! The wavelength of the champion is 7013.26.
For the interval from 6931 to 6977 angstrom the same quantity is 6940.97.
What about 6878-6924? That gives 6885.26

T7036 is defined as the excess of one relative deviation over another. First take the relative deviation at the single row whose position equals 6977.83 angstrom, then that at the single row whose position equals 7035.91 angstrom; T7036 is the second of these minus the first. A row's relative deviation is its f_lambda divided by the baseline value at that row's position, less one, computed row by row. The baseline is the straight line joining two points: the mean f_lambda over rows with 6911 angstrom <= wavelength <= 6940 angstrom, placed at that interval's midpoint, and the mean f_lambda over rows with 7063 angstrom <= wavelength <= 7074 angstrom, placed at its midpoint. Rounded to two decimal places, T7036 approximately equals -0.11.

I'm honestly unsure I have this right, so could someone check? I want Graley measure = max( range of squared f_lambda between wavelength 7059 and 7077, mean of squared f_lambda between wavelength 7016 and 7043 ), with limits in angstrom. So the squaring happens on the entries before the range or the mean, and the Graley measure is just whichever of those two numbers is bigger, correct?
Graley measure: 493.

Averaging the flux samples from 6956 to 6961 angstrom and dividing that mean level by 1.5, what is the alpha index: 13.6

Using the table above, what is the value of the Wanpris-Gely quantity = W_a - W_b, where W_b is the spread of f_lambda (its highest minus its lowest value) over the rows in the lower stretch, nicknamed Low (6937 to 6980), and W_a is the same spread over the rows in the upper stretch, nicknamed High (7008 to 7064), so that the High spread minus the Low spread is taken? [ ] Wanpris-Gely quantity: -2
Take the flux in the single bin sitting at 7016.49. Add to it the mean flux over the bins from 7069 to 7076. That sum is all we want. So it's 42.0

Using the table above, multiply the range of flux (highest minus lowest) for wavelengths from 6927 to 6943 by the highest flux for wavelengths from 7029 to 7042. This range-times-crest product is 282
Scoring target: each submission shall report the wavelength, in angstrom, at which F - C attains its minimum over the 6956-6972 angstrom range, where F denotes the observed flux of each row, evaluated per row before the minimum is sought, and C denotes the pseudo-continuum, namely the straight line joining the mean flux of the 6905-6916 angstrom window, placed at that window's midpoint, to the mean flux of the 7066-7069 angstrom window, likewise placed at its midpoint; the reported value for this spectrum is 6963.38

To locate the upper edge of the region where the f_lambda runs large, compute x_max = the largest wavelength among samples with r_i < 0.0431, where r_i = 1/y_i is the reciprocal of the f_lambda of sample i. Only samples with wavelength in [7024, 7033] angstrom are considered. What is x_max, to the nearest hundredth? 7032.67 angstrom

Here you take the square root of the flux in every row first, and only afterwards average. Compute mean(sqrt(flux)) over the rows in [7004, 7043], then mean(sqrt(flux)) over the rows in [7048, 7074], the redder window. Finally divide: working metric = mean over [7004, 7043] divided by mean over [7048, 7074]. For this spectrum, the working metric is 1.01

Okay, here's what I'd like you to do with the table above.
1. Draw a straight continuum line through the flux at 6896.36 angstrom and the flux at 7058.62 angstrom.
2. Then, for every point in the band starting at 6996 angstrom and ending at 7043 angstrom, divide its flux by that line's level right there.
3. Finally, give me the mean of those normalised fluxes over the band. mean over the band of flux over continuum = 1.22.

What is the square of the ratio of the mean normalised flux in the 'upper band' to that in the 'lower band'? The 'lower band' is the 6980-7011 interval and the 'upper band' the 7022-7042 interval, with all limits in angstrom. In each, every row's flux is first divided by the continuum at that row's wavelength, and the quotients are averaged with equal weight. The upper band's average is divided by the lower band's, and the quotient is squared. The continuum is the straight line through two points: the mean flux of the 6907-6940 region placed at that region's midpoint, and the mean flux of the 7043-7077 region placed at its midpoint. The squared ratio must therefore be 1.09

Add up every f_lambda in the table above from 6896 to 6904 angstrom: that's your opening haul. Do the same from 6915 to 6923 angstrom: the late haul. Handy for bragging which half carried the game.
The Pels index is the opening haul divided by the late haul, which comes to 0.82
